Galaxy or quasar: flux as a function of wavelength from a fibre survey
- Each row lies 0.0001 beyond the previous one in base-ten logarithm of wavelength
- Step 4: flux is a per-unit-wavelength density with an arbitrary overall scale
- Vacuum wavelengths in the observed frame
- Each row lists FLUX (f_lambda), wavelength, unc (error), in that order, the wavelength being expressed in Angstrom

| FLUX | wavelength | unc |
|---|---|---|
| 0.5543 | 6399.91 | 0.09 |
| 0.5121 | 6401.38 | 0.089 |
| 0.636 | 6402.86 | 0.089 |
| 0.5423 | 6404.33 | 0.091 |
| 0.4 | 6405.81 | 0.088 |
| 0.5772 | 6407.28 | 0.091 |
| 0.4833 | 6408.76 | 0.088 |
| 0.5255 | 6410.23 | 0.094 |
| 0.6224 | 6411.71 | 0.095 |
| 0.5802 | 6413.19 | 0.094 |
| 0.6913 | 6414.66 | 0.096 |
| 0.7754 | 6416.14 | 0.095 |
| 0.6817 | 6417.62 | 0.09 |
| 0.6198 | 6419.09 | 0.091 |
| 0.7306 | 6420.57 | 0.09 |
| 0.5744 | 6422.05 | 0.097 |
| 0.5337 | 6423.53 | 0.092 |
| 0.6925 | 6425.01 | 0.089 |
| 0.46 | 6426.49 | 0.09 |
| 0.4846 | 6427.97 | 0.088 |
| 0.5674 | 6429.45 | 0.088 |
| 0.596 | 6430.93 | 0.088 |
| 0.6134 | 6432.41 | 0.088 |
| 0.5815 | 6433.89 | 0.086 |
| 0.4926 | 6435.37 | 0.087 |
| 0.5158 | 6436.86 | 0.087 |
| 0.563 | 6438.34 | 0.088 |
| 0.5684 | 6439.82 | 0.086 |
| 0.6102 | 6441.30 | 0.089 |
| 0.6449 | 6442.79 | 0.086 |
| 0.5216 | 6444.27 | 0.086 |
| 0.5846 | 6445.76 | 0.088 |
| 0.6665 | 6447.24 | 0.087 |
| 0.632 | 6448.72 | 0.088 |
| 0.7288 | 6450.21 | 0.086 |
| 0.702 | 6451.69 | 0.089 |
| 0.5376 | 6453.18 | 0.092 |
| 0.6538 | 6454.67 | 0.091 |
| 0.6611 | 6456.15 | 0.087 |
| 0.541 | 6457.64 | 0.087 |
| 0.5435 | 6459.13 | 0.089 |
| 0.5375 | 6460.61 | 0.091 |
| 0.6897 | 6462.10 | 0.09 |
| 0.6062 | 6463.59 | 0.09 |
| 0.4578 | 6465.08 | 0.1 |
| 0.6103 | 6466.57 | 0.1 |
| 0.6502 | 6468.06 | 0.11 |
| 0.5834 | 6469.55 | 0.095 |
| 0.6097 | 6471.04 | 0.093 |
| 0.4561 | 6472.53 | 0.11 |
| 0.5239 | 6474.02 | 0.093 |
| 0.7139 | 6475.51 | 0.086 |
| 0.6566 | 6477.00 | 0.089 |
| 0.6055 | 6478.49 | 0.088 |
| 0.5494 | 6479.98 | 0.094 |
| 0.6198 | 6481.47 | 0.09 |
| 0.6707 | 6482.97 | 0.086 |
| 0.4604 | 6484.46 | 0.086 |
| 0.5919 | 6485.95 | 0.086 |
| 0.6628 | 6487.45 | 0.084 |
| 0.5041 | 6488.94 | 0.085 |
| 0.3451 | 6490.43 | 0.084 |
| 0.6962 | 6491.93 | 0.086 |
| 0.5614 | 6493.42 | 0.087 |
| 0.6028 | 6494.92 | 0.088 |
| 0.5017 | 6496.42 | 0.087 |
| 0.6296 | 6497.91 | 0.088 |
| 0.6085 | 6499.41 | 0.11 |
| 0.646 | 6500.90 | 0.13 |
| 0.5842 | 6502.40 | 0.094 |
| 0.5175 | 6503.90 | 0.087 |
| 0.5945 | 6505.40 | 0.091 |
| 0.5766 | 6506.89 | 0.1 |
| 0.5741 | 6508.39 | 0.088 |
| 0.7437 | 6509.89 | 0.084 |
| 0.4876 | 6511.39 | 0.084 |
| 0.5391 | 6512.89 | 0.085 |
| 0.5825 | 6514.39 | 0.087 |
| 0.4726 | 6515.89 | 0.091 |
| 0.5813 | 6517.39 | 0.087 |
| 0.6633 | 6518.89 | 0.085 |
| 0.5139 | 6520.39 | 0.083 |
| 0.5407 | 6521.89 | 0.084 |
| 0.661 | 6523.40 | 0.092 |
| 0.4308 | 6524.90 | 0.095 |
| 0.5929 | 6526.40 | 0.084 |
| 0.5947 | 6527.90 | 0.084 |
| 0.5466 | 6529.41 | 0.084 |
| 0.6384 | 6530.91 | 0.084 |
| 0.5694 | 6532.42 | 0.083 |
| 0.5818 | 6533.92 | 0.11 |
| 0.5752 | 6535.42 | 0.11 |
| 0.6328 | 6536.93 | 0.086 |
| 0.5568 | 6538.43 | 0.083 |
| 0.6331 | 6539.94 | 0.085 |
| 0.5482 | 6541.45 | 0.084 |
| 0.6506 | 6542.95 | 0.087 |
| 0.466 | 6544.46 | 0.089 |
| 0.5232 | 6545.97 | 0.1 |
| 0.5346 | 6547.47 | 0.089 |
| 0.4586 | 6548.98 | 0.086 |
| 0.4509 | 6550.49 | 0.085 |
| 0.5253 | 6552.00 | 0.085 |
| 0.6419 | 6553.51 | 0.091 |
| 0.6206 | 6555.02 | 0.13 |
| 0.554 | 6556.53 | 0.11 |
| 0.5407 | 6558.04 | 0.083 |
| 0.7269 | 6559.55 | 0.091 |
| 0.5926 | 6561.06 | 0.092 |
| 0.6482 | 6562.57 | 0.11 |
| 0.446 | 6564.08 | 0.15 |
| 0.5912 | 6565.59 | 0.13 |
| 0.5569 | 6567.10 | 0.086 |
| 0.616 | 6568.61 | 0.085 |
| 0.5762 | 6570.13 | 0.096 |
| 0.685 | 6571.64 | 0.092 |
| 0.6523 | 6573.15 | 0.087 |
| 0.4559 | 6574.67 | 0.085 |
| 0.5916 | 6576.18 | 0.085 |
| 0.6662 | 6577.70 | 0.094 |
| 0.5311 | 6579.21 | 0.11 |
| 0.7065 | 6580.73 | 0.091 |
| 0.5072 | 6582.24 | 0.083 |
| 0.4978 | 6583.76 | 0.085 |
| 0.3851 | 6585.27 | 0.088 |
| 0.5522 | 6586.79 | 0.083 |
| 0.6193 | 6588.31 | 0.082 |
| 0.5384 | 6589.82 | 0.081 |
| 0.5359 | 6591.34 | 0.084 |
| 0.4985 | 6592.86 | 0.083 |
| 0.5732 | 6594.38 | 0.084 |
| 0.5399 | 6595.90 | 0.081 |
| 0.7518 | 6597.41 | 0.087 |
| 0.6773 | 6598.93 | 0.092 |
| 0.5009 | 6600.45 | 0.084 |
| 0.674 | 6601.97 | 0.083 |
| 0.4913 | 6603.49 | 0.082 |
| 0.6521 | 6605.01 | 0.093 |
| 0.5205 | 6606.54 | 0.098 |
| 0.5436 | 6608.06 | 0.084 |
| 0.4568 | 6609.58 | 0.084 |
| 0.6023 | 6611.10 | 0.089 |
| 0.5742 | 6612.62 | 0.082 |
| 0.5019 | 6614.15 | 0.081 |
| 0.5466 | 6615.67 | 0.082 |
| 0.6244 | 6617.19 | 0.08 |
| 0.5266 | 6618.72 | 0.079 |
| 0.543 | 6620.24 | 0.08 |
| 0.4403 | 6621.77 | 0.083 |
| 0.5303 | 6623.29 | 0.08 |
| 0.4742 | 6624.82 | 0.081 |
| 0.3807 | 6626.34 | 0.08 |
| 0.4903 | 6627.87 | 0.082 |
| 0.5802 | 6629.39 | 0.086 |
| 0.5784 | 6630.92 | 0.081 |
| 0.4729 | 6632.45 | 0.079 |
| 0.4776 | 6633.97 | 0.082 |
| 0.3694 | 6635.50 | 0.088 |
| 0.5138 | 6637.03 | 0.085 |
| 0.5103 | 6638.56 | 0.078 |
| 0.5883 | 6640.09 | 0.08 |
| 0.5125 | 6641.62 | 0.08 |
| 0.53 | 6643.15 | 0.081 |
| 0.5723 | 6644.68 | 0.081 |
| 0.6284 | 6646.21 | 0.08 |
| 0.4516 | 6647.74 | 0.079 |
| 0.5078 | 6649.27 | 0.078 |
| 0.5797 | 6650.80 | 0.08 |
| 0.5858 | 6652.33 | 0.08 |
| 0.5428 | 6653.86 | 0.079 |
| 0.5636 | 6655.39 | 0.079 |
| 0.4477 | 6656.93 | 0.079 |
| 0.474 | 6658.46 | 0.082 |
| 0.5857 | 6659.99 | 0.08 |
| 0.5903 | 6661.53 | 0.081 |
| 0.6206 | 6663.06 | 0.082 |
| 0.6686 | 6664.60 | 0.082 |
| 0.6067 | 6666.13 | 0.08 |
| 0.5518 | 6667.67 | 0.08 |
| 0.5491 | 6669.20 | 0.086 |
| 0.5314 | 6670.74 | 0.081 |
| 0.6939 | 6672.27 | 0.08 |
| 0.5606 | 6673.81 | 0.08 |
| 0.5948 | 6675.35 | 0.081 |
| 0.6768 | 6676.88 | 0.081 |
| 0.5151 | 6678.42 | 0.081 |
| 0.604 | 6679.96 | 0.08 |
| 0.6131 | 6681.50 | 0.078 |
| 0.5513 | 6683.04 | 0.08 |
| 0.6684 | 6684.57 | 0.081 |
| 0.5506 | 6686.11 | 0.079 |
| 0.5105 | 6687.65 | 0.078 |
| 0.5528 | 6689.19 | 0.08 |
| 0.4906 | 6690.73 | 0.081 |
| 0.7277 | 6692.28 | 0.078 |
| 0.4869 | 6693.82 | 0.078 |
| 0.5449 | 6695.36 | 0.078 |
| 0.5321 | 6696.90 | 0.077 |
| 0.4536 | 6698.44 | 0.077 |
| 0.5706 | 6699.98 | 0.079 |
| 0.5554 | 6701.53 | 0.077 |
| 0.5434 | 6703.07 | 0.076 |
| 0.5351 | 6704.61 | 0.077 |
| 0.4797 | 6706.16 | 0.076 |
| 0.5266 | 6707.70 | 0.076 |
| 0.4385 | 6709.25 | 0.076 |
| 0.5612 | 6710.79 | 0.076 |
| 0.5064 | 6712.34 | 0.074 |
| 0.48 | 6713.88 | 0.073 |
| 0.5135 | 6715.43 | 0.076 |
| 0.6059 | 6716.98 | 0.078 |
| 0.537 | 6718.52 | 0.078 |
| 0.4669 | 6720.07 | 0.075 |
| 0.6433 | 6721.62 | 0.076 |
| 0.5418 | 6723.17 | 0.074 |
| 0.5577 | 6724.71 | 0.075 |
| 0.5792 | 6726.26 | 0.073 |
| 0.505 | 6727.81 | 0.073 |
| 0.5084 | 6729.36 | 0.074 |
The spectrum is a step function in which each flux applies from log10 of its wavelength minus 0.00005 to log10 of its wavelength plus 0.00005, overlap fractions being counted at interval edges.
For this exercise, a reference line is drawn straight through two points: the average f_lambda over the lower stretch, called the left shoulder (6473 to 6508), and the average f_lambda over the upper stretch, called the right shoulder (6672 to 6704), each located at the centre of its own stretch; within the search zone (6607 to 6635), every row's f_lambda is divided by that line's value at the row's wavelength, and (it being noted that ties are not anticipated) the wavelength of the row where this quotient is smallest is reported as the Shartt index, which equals 6626.34 Angstrom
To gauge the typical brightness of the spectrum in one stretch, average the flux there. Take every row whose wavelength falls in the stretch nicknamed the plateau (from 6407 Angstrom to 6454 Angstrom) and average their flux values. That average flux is 0.599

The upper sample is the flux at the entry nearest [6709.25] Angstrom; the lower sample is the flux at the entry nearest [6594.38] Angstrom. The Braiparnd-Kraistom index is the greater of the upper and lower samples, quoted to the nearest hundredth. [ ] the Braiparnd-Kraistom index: 0.57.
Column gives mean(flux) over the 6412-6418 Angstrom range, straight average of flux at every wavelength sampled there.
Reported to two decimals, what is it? 0.68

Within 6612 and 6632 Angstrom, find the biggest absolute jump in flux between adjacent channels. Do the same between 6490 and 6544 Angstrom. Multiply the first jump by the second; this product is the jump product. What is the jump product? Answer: 0.038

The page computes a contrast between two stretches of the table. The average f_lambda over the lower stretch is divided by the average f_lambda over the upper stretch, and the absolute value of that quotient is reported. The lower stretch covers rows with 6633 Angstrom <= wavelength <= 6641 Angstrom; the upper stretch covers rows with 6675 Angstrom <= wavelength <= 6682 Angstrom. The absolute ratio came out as 0.8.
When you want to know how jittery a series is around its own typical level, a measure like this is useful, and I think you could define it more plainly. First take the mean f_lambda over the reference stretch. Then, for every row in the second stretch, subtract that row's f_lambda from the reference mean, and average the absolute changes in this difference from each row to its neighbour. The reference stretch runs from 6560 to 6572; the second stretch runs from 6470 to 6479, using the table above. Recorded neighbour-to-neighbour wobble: 0.10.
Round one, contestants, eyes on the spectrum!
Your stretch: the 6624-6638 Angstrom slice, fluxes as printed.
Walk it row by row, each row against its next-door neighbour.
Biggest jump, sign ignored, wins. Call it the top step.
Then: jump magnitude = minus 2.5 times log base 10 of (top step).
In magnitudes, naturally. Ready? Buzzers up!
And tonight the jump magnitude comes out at 2.1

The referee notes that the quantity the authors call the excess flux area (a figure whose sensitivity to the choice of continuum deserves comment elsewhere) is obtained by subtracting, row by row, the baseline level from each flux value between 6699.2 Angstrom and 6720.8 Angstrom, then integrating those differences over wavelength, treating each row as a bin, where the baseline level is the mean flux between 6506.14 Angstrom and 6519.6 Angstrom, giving -1.2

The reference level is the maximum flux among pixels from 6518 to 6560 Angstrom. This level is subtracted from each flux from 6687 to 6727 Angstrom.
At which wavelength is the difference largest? 6692.28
